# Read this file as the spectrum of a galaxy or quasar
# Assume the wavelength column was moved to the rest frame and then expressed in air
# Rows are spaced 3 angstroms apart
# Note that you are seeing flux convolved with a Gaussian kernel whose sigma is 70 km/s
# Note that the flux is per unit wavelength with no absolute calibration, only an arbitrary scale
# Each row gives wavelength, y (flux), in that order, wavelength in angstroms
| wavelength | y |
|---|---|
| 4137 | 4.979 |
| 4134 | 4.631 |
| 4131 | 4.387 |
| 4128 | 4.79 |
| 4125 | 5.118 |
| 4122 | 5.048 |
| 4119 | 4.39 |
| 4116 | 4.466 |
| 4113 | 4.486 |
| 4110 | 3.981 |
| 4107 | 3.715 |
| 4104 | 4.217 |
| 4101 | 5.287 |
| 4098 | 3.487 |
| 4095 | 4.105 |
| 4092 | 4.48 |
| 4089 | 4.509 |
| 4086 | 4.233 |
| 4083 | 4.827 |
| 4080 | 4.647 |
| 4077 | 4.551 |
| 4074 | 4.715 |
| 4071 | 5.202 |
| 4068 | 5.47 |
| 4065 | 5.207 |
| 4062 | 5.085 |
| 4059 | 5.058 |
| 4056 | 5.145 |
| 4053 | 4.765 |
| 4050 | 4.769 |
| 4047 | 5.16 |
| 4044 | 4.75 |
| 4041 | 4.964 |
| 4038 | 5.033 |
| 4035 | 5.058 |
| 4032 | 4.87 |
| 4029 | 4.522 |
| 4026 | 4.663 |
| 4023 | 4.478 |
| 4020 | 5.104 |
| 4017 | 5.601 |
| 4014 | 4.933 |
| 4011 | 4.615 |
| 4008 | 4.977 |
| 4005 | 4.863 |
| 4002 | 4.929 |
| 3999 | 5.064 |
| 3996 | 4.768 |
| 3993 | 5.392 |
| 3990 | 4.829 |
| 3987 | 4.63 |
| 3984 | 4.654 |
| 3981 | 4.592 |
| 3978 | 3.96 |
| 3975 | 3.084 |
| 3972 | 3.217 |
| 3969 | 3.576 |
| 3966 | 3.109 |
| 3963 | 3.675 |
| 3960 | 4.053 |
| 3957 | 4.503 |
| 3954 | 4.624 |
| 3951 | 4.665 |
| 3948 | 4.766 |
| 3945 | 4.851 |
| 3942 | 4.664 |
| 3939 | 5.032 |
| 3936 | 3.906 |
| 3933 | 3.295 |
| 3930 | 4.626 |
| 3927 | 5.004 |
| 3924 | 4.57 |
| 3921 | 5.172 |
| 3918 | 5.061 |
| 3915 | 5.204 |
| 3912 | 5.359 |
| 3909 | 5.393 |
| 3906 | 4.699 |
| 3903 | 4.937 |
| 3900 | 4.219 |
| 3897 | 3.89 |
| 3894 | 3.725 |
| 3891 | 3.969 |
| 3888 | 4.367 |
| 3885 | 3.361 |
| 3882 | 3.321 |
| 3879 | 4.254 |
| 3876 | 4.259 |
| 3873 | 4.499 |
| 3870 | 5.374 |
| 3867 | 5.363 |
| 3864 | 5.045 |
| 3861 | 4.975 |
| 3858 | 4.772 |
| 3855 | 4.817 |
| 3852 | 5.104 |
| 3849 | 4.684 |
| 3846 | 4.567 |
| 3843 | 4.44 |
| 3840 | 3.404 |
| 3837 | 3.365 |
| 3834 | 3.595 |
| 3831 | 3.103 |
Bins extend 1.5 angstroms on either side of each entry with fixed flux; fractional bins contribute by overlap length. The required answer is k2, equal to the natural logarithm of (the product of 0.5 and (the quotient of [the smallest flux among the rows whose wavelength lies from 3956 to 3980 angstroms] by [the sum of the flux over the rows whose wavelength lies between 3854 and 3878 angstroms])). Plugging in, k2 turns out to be -3.2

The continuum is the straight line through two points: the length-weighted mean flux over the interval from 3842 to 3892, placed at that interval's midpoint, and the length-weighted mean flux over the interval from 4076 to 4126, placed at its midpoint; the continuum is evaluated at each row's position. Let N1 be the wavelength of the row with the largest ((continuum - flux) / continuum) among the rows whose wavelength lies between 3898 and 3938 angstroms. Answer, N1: 3933 angstroms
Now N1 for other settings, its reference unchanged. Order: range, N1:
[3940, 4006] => 3975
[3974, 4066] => 3975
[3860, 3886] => 3882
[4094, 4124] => 4098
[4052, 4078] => 4077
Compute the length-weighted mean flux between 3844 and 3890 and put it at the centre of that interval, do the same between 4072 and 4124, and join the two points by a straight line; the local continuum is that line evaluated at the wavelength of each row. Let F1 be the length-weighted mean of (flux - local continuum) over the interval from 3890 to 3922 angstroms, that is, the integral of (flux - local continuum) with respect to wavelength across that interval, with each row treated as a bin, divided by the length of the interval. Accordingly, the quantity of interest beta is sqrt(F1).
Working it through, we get 0.38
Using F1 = 0.15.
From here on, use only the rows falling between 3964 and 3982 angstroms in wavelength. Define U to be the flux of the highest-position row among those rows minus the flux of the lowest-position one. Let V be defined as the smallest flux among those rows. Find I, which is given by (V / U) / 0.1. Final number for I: 21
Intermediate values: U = 1.5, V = 3.084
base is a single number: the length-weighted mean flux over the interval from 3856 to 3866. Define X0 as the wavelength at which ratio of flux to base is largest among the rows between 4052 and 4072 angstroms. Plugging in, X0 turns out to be 4068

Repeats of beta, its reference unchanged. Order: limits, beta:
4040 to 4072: 0.77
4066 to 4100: 0.38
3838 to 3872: 0.41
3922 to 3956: 0.15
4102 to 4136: 0.27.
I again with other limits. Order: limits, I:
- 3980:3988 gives 1208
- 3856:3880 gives -82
